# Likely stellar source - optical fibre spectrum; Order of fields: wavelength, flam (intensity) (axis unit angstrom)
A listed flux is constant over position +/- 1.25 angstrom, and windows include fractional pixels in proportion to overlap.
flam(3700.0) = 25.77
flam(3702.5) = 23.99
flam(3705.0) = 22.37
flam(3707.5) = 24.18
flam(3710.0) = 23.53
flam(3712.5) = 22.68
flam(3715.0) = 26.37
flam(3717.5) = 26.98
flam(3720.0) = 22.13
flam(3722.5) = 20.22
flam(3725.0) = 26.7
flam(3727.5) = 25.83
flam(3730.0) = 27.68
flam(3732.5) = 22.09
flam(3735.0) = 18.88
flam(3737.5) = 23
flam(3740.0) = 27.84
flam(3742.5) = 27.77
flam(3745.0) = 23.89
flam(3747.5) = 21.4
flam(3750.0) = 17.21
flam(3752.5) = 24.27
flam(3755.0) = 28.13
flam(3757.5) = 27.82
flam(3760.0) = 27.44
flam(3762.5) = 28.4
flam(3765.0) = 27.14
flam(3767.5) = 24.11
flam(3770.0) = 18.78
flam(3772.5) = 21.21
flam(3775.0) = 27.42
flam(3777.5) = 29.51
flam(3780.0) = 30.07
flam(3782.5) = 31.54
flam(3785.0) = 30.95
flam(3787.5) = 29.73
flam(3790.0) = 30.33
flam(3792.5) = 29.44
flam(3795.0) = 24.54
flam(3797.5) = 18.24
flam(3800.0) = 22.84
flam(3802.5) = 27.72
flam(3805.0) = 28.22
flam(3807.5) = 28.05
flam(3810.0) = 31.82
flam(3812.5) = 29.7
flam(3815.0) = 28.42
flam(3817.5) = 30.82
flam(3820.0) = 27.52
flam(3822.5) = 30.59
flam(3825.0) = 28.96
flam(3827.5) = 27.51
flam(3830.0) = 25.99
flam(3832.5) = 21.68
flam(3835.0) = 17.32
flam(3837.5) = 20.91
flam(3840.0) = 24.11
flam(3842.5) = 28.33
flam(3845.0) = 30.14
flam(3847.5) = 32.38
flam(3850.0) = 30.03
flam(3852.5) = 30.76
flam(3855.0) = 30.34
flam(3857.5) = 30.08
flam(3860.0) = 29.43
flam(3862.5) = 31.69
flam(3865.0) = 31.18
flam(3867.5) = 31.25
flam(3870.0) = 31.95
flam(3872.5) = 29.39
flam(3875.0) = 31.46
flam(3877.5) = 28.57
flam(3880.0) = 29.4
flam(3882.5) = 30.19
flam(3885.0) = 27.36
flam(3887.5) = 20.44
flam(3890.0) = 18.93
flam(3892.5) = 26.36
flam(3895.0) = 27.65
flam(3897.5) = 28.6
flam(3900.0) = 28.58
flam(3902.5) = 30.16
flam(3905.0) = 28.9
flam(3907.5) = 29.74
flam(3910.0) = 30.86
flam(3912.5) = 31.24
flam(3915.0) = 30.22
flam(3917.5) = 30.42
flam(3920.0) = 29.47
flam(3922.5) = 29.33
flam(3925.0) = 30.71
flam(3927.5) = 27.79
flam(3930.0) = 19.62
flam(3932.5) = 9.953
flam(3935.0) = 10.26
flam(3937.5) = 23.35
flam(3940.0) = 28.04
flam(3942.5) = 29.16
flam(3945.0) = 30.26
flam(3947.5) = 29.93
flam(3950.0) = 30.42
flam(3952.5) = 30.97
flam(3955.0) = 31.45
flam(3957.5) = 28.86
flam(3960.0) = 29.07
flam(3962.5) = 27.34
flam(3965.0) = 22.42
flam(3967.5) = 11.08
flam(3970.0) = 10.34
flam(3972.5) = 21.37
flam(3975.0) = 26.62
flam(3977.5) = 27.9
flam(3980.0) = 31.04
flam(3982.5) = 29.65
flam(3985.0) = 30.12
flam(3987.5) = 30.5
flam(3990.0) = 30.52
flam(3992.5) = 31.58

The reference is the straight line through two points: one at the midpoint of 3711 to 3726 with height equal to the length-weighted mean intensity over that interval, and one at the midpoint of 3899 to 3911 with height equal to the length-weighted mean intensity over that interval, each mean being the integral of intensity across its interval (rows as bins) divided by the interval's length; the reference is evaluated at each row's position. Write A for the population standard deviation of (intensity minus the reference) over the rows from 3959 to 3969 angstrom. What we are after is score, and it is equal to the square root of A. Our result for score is 2.7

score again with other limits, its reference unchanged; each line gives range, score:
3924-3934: 2.9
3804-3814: 1.2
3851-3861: 0.8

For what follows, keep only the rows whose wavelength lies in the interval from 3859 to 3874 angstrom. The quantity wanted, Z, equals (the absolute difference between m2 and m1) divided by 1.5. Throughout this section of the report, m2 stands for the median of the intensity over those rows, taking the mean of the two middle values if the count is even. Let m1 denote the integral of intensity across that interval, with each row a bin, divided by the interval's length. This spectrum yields 0.2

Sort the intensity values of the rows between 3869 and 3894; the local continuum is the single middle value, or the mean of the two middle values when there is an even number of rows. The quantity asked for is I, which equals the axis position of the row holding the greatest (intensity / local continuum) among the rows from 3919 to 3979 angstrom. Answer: 3955.0 angstrom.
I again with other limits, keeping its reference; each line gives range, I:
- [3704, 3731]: 3730.0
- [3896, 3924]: 3912.5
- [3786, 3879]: 3847.5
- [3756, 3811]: 3810.0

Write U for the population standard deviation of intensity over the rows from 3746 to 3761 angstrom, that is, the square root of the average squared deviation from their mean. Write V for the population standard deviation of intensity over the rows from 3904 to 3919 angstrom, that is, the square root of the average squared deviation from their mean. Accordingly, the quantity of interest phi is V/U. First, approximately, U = 4.0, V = 1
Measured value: 0.2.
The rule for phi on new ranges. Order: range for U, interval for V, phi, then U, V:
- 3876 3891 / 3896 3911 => 0.2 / 4.4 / 1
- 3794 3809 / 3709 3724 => 0.7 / 3.6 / 2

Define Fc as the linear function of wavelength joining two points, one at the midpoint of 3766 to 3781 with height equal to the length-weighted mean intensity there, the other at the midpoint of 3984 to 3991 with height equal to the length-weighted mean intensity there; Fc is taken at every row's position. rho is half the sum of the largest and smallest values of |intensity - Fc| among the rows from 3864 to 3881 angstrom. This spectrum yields 2.7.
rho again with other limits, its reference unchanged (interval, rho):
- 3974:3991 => 1.8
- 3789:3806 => 4.3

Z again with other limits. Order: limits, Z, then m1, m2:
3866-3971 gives 1.6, 27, 29.1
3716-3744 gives 0.9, 24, 25.8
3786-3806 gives 1.0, 26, 28.0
